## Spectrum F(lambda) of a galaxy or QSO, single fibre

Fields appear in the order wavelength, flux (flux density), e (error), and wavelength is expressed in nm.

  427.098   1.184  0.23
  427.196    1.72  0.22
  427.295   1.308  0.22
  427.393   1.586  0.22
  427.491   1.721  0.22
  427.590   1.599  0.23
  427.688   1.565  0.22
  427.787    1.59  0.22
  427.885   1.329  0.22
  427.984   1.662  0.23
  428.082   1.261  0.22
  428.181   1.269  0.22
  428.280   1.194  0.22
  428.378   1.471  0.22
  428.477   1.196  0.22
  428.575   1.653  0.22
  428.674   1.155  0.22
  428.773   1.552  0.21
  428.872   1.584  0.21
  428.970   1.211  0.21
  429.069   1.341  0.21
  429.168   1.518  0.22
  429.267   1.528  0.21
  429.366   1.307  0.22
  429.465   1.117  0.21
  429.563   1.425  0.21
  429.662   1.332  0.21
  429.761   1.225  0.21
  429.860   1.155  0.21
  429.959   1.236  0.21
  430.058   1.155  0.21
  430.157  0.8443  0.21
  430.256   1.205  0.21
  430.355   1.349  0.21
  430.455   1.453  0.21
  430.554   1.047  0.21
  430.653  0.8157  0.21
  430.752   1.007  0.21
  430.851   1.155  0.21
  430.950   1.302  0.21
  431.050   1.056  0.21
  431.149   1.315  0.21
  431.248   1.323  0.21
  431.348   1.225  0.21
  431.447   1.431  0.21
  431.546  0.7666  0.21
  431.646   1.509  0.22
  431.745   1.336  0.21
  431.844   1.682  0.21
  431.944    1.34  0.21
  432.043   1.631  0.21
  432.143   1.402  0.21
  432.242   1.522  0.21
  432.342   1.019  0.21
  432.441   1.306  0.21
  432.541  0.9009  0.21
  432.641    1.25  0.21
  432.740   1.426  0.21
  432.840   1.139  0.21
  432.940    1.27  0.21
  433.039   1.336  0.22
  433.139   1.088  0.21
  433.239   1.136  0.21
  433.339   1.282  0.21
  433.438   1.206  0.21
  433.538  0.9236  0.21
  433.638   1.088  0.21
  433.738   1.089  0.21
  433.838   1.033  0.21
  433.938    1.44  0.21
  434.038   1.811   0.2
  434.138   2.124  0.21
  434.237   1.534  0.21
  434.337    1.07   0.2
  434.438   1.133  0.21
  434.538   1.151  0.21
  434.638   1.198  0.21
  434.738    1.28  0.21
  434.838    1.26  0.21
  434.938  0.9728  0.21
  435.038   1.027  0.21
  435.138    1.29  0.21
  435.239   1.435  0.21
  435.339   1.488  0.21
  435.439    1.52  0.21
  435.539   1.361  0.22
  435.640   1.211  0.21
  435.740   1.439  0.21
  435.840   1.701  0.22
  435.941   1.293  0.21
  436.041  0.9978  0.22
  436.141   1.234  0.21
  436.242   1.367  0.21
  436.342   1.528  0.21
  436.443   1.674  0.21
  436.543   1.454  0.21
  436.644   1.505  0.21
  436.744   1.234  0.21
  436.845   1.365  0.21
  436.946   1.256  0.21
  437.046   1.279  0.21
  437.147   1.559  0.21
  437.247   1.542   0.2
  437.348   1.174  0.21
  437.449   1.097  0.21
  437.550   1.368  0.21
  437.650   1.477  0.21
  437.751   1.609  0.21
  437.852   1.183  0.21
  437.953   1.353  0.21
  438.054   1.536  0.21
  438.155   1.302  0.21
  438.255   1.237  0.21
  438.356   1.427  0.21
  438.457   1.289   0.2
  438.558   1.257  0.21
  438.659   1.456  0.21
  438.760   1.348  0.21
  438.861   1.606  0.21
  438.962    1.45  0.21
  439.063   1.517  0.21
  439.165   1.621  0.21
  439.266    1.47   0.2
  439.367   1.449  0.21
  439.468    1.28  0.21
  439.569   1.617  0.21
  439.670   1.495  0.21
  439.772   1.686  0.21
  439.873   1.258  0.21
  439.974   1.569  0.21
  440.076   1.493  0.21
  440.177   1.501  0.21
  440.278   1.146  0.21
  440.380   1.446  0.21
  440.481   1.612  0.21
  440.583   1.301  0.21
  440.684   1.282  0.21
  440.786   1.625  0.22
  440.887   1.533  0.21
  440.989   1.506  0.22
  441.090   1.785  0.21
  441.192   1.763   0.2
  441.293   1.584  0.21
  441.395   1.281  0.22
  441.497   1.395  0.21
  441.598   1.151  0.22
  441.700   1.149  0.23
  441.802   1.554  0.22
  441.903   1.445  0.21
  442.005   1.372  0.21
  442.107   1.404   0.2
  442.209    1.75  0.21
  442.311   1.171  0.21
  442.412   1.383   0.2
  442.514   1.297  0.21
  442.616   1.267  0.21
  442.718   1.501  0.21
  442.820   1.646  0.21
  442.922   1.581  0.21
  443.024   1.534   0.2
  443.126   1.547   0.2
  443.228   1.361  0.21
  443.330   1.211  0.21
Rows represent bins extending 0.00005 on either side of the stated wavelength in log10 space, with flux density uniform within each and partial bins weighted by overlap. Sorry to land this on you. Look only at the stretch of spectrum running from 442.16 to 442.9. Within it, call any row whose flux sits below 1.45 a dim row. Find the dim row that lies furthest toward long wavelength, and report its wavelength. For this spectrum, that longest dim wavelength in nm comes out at 442.616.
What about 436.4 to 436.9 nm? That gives 436.845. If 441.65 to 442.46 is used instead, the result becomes 442.412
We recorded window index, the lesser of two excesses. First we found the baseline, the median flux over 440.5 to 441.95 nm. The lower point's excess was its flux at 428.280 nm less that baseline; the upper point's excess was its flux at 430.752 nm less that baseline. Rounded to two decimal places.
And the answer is -0.47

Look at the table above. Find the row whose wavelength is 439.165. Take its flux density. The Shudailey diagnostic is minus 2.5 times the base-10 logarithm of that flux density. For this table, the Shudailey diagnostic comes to -0.52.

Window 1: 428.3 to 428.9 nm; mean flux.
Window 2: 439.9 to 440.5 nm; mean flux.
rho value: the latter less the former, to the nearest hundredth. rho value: 0.03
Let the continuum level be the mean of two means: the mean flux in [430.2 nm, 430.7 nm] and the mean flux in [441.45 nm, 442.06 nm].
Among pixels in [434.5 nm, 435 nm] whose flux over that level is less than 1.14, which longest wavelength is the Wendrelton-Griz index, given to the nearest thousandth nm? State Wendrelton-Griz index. 434.938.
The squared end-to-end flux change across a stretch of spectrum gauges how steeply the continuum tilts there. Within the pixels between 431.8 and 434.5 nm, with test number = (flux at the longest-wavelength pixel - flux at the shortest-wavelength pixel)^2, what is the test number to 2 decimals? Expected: 0.30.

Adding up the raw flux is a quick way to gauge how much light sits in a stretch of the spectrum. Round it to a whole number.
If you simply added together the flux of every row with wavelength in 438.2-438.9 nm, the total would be 10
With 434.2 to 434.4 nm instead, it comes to 3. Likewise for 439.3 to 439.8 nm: 8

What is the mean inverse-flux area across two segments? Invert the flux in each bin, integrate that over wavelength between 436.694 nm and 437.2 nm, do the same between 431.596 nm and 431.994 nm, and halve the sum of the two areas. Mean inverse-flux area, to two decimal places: 0.33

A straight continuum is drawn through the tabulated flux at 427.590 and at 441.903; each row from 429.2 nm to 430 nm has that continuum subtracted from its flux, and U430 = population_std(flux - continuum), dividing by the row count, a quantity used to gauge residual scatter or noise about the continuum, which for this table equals 0.13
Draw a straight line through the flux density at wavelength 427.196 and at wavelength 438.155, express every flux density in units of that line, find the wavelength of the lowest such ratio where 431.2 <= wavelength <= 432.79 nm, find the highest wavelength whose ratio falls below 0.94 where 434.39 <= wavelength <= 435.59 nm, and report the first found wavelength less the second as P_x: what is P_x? -3.59 nm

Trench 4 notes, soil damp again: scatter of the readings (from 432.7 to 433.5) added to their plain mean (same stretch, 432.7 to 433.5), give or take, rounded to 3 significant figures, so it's 1.34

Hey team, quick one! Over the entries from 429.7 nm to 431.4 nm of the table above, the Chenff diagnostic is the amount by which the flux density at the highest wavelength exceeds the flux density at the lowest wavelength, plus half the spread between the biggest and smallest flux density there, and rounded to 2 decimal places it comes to 0.32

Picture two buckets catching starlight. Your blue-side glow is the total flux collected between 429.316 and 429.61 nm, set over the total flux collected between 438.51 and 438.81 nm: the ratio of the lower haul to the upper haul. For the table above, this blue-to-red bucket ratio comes 0.93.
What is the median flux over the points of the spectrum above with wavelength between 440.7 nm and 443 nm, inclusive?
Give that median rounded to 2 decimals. 1.47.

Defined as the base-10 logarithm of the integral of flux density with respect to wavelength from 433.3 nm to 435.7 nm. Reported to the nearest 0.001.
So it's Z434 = 0.491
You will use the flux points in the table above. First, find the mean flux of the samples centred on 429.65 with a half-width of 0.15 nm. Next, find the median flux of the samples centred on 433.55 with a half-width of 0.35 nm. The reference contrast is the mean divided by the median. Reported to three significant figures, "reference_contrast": 1.22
